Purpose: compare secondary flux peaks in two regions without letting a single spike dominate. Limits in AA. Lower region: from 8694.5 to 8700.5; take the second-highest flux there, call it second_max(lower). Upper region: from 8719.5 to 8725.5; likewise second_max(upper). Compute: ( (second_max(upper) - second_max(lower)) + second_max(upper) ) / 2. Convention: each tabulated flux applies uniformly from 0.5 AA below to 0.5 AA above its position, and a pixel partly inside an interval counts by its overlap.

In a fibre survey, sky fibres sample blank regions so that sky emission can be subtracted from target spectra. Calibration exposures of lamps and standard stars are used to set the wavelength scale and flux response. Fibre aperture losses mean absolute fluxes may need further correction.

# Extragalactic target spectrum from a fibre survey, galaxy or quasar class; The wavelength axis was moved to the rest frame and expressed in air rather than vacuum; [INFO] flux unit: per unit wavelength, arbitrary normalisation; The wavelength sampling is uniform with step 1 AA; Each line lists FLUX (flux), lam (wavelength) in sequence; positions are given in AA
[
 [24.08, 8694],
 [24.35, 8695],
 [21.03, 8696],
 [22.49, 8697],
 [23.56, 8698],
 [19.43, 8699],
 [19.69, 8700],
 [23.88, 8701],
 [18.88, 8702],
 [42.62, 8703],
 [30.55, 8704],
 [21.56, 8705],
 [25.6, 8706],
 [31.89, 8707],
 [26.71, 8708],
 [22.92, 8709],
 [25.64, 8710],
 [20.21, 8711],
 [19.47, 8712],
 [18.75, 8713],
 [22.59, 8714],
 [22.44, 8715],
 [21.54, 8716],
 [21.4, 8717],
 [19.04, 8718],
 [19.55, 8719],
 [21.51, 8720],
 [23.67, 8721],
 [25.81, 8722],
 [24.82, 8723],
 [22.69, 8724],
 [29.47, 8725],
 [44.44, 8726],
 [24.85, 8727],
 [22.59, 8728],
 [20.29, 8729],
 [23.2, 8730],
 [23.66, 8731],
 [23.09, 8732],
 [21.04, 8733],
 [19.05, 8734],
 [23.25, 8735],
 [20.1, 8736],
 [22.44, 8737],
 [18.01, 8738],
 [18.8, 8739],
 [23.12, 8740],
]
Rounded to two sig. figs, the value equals 14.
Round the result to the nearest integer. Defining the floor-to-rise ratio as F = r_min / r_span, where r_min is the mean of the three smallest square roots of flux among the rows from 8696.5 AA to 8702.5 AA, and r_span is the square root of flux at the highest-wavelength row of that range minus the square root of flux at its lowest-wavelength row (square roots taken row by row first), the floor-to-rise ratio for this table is -11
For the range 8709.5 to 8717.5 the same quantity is -10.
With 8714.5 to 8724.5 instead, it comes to 170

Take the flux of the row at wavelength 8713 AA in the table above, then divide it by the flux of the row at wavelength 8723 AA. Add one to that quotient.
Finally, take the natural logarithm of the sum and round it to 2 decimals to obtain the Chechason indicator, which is 0.56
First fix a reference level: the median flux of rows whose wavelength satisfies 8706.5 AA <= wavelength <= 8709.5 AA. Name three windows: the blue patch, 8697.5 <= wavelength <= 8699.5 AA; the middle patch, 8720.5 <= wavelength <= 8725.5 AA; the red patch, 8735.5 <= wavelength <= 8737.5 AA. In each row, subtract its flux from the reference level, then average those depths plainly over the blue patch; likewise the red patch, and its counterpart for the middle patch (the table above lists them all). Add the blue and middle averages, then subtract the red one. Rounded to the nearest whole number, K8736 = 1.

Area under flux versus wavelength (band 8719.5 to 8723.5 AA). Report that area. 96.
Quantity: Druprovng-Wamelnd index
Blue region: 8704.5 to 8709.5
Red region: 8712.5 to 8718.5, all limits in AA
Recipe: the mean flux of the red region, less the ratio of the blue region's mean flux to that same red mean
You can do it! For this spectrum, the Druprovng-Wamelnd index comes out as 19.7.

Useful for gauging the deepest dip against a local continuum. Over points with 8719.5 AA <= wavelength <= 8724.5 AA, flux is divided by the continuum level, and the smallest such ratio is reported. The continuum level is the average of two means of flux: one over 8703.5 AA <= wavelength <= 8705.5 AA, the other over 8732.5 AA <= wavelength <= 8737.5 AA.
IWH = 0.911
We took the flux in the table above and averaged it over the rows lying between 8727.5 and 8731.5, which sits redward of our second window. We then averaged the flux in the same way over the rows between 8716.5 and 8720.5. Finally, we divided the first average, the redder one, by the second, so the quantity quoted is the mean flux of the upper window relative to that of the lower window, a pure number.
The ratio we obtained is 1.1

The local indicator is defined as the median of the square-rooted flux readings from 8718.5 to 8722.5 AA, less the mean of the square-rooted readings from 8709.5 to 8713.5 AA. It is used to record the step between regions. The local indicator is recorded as 0.18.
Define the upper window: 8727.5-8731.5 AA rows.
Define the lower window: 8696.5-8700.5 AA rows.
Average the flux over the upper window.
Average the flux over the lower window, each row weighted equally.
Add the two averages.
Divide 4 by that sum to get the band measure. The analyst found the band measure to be 0.0915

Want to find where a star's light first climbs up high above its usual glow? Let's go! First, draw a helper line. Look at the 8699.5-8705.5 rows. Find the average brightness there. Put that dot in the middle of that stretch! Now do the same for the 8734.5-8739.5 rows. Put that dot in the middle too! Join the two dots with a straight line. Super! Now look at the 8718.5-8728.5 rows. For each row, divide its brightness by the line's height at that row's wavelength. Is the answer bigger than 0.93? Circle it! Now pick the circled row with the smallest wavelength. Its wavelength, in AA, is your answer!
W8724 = 8721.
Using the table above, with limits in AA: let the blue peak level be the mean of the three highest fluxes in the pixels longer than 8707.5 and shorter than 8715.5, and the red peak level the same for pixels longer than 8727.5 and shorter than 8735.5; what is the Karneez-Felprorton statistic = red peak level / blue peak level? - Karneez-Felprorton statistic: 0.93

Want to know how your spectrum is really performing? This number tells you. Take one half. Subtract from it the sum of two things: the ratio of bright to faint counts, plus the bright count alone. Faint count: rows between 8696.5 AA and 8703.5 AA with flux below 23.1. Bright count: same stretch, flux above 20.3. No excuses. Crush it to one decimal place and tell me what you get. -4.5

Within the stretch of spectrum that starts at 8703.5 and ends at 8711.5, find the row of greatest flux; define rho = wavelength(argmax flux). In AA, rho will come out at 8707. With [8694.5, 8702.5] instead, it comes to 8695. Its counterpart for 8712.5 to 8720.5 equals 8714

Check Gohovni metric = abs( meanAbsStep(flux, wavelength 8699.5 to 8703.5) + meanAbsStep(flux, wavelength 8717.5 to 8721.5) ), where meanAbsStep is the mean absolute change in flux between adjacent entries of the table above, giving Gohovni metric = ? 13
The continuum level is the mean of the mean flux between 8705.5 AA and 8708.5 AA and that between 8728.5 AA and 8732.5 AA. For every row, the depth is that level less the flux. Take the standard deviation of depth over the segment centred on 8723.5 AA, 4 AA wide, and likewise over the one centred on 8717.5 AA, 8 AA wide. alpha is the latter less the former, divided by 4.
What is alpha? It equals -0.3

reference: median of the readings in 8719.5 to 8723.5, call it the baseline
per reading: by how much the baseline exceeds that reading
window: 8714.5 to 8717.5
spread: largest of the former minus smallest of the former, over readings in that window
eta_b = 1.0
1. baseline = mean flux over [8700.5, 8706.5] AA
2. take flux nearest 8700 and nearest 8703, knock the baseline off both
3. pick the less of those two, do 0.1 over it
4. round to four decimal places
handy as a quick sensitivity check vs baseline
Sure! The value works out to -0.0133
